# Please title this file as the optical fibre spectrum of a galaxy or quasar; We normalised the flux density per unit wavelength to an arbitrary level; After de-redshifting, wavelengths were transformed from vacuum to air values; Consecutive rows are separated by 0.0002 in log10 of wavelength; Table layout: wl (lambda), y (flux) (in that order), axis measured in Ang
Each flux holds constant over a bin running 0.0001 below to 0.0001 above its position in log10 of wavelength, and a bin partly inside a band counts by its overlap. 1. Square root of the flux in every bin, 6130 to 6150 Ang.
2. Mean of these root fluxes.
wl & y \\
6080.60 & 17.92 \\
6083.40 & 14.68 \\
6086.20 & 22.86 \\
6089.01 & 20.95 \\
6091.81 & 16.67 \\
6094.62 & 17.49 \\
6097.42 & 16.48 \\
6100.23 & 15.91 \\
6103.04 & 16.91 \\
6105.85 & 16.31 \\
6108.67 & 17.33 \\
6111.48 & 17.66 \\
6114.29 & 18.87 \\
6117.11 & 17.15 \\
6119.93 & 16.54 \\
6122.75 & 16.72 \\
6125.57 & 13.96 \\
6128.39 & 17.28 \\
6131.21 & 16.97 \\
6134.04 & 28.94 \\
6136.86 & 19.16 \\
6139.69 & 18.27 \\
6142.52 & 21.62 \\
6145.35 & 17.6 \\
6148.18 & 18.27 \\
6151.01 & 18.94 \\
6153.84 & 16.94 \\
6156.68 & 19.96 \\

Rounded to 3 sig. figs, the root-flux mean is 4.47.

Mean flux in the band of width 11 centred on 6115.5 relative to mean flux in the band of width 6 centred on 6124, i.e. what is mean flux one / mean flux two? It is 1.14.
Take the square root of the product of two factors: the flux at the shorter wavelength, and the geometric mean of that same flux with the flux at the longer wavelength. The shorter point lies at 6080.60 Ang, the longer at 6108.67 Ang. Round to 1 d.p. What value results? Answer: 17.8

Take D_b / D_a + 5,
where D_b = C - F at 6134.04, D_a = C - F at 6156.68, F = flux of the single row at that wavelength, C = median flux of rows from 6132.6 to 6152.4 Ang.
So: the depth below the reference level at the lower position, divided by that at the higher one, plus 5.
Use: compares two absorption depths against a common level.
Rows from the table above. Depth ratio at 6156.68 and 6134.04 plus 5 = 14.8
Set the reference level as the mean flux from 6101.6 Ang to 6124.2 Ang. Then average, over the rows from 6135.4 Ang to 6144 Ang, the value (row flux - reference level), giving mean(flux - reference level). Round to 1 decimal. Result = 2.5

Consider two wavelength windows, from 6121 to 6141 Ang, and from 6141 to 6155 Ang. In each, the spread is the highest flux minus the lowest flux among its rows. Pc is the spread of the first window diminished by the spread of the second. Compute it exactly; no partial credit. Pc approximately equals 10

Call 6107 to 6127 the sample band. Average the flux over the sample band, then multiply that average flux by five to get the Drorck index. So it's 84.4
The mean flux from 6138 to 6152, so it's 18.9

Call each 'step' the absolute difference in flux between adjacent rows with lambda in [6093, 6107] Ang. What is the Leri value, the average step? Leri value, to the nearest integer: 1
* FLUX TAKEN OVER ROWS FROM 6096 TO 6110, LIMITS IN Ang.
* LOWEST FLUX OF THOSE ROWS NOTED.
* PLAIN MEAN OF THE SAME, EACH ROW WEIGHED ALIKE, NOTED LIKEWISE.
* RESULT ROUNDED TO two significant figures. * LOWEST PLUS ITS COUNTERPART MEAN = 32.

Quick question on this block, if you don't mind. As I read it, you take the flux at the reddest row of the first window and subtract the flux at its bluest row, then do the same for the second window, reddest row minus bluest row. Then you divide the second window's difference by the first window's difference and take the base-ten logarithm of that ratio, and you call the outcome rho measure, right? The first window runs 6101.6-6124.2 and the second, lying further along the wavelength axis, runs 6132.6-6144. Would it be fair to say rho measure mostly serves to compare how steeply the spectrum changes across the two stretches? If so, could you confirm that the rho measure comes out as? 1.6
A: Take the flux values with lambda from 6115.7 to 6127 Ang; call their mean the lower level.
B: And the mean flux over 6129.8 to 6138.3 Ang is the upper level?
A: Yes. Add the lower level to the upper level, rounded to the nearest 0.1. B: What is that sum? 37.8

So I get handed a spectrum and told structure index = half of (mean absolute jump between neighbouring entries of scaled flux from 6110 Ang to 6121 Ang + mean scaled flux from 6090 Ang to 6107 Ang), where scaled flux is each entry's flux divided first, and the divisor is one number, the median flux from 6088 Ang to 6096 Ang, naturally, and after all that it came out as 0.51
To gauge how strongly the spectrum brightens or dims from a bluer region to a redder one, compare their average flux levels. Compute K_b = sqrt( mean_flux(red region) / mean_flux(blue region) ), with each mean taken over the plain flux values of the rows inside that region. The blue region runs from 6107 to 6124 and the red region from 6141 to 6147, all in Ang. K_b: 1.06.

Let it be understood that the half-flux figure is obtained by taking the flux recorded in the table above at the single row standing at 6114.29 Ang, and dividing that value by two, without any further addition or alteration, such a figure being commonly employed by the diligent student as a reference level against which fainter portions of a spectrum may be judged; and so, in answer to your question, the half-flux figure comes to 9.4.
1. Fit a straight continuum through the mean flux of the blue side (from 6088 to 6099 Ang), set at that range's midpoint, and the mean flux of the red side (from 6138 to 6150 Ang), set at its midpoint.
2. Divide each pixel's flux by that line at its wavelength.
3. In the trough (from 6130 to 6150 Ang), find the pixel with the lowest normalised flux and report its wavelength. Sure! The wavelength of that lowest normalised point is 6131.21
